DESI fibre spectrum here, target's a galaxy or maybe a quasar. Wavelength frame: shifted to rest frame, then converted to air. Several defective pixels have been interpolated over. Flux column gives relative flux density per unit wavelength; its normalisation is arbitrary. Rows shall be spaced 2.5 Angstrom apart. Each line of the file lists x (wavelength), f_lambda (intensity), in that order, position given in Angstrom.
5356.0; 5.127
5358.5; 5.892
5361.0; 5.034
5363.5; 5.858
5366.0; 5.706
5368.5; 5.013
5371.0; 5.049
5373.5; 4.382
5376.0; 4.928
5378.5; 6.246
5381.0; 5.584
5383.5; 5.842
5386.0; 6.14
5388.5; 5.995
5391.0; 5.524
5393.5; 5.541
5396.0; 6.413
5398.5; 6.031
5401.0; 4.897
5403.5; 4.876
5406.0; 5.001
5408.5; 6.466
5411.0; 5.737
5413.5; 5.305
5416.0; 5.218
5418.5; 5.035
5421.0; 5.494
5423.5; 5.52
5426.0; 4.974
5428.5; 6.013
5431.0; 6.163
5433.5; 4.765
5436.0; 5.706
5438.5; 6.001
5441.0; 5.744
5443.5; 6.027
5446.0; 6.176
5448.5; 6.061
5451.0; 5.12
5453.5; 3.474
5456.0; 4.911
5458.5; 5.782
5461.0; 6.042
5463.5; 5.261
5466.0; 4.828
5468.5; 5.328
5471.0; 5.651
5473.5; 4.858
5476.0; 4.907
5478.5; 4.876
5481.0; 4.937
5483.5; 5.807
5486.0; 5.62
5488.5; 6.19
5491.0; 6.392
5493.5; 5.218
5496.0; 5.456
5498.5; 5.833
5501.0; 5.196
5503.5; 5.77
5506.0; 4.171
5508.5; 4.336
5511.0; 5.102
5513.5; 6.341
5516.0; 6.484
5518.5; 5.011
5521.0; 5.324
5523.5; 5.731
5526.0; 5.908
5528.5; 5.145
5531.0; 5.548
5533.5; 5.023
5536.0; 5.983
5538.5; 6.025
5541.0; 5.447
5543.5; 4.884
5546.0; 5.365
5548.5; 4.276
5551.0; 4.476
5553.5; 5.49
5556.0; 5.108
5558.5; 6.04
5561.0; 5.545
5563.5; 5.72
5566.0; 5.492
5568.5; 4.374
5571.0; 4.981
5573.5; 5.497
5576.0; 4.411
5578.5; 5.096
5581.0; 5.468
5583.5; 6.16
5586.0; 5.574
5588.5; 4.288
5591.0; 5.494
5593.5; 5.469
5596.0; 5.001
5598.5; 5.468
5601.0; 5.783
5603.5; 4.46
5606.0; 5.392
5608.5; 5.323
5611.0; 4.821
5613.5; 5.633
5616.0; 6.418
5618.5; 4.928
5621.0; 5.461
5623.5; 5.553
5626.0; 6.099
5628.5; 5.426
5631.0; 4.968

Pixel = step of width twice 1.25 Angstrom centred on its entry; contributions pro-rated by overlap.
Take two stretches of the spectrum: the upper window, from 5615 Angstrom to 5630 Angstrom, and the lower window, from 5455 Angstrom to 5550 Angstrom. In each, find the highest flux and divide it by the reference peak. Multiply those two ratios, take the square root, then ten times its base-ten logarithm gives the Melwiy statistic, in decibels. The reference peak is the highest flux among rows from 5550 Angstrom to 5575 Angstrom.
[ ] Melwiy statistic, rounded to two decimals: 0.29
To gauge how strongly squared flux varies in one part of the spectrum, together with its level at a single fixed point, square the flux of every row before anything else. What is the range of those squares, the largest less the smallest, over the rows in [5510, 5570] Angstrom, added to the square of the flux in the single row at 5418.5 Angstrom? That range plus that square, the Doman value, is 49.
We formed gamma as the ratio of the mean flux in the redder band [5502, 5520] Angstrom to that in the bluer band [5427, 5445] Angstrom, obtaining 0.92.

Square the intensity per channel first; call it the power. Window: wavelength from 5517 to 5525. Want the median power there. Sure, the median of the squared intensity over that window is 28.3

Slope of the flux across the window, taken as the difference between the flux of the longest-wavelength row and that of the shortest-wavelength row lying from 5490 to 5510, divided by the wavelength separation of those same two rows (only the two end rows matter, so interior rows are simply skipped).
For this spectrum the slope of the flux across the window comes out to -0.12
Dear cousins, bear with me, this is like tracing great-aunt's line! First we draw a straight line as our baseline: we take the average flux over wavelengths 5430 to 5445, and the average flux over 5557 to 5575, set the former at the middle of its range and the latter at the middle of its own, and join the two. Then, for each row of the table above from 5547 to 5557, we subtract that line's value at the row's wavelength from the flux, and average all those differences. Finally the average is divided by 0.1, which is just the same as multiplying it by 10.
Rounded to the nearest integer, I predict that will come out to -6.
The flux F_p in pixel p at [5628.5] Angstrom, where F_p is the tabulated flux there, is 5.426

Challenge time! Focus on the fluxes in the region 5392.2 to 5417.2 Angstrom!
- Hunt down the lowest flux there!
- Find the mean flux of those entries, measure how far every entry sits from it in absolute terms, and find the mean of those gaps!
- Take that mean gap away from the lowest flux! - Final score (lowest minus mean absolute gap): 4.4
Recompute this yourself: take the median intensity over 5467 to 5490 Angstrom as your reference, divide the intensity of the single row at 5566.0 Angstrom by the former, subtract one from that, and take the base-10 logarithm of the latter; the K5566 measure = -1.51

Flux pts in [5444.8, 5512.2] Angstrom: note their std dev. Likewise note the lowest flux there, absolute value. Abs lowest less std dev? 2.8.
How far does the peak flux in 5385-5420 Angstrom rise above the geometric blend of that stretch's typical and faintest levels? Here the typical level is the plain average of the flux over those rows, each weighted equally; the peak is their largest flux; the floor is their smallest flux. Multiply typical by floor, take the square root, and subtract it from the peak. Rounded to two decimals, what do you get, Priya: 1.25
